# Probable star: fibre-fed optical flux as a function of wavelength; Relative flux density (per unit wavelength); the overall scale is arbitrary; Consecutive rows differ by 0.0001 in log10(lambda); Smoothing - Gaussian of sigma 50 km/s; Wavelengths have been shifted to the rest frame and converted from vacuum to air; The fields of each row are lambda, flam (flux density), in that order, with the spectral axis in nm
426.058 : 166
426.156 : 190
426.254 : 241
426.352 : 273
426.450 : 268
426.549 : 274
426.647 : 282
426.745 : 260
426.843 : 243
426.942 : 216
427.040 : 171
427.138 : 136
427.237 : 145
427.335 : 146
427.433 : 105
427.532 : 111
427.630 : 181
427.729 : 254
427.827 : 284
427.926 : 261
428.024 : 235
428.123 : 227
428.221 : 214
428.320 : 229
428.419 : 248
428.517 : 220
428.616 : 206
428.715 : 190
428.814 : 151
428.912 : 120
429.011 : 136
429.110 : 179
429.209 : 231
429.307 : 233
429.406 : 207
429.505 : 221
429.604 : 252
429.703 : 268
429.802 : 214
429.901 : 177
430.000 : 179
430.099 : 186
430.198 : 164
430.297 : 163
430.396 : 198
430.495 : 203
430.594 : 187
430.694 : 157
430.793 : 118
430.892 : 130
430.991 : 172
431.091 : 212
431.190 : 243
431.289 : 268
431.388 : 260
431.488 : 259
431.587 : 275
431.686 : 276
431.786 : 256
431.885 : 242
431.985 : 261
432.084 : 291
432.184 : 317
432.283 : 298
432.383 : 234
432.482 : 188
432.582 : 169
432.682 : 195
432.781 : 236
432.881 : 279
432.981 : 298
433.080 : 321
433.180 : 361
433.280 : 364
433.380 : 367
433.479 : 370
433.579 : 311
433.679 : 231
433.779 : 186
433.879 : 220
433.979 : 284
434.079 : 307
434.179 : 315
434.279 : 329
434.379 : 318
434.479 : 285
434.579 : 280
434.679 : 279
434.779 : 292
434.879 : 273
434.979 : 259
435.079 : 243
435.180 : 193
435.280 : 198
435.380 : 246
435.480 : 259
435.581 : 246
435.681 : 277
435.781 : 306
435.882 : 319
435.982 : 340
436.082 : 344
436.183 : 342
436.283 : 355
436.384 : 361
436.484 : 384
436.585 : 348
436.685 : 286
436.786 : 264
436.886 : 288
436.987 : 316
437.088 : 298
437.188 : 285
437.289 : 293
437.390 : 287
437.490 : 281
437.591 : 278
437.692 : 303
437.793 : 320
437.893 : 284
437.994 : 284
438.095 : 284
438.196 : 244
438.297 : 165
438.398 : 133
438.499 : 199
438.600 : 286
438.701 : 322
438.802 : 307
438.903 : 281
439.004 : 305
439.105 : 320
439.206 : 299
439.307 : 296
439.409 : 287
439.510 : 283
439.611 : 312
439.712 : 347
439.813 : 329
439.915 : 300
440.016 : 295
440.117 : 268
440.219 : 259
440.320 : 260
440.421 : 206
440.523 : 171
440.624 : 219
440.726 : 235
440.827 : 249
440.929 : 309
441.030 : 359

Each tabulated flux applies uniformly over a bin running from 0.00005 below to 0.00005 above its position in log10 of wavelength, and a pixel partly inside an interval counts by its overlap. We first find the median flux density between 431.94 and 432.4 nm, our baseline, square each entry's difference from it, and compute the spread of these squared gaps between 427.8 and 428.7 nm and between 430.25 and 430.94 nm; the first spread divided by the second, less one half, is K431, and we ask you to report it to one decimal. -0.2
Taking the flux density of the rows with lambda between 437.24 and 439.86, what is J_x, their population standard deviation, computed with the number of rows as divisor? 47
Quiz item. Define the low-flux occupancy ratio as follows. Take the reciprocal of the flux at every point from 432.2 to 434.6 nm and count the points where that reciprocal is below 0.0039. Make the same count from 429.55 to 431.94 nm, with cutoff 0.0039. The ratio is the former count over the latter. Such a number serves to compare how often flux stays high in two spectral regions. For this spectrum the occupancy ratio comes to 2.7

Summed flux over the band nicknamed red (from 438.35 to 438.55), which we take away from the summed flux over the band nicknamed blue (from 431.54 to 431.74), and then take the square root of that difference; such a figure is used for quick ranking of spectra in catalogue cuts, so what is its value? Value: 15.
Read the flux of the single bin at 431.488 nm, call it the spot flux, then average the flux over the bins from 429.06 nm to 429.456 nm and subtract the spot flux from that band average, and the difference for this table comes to -46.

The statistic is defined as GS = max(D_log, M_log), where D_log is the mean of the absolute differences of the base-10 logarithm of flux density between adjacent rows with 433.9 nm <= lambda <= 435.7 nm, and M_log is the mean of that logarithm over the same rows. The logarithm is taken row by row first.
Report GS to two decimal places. 2.43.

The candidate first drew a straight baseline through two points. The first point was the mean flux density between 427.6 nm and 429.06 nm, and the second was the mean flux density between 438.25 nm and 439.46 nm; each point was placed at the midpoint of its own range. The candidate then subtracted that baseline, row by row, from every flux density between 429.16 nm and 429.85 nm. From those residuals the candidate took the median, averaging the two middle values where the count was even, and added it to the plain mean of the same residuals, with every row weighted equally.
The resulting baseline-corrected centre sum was 31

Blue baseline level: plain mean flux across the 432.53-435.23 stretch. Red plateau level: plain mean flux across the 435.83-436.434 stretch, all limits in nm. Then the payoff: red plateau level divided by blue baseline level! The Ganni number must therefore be 1.23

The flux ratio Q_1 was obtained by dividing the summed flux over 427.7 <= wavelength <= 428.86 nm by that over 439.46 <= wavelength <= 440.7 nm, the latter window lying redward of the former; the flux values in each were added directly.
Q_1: 0.84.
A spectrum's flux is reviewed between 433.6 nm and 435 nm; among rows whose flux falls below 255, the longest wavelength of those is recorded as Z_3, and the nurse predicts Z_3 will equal 433.879 nm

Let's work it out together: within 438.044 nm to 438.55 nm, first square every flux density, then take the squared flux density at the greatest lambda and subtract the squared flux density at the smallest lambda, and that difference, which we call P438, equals -41055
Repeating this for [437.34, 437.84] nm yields 20031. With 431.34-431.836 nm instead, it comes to -2064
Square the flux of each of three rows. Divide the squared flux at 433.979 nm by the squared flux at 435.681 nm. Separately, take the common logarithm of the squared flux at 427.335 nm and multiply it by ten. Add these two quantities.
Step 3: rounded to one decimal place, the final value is 44.3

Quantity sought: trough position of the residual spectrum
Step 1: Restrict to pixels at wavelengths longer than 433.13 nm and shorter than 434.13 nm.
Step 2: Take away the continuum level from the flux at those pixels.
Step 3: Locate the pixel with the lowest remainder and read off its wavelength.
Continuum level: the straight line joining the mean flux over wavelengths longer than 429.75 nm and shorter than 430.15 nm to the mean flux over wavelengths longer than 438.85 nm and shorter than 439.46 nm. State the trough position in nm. 433.779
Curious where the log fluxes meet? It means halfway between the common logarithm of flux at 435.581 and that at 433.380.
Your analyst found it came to 2.48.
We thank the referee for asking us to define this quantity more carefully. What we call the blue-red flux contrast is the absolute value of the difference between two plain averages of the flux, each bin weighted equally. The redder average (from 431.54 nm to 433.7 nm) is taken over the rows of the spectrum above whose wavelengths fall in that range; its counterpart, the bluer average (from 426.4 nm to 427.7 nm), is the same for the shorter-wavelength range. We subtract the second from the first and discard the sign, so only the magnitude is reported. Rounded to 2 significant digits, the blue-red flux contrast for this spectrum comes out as 84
